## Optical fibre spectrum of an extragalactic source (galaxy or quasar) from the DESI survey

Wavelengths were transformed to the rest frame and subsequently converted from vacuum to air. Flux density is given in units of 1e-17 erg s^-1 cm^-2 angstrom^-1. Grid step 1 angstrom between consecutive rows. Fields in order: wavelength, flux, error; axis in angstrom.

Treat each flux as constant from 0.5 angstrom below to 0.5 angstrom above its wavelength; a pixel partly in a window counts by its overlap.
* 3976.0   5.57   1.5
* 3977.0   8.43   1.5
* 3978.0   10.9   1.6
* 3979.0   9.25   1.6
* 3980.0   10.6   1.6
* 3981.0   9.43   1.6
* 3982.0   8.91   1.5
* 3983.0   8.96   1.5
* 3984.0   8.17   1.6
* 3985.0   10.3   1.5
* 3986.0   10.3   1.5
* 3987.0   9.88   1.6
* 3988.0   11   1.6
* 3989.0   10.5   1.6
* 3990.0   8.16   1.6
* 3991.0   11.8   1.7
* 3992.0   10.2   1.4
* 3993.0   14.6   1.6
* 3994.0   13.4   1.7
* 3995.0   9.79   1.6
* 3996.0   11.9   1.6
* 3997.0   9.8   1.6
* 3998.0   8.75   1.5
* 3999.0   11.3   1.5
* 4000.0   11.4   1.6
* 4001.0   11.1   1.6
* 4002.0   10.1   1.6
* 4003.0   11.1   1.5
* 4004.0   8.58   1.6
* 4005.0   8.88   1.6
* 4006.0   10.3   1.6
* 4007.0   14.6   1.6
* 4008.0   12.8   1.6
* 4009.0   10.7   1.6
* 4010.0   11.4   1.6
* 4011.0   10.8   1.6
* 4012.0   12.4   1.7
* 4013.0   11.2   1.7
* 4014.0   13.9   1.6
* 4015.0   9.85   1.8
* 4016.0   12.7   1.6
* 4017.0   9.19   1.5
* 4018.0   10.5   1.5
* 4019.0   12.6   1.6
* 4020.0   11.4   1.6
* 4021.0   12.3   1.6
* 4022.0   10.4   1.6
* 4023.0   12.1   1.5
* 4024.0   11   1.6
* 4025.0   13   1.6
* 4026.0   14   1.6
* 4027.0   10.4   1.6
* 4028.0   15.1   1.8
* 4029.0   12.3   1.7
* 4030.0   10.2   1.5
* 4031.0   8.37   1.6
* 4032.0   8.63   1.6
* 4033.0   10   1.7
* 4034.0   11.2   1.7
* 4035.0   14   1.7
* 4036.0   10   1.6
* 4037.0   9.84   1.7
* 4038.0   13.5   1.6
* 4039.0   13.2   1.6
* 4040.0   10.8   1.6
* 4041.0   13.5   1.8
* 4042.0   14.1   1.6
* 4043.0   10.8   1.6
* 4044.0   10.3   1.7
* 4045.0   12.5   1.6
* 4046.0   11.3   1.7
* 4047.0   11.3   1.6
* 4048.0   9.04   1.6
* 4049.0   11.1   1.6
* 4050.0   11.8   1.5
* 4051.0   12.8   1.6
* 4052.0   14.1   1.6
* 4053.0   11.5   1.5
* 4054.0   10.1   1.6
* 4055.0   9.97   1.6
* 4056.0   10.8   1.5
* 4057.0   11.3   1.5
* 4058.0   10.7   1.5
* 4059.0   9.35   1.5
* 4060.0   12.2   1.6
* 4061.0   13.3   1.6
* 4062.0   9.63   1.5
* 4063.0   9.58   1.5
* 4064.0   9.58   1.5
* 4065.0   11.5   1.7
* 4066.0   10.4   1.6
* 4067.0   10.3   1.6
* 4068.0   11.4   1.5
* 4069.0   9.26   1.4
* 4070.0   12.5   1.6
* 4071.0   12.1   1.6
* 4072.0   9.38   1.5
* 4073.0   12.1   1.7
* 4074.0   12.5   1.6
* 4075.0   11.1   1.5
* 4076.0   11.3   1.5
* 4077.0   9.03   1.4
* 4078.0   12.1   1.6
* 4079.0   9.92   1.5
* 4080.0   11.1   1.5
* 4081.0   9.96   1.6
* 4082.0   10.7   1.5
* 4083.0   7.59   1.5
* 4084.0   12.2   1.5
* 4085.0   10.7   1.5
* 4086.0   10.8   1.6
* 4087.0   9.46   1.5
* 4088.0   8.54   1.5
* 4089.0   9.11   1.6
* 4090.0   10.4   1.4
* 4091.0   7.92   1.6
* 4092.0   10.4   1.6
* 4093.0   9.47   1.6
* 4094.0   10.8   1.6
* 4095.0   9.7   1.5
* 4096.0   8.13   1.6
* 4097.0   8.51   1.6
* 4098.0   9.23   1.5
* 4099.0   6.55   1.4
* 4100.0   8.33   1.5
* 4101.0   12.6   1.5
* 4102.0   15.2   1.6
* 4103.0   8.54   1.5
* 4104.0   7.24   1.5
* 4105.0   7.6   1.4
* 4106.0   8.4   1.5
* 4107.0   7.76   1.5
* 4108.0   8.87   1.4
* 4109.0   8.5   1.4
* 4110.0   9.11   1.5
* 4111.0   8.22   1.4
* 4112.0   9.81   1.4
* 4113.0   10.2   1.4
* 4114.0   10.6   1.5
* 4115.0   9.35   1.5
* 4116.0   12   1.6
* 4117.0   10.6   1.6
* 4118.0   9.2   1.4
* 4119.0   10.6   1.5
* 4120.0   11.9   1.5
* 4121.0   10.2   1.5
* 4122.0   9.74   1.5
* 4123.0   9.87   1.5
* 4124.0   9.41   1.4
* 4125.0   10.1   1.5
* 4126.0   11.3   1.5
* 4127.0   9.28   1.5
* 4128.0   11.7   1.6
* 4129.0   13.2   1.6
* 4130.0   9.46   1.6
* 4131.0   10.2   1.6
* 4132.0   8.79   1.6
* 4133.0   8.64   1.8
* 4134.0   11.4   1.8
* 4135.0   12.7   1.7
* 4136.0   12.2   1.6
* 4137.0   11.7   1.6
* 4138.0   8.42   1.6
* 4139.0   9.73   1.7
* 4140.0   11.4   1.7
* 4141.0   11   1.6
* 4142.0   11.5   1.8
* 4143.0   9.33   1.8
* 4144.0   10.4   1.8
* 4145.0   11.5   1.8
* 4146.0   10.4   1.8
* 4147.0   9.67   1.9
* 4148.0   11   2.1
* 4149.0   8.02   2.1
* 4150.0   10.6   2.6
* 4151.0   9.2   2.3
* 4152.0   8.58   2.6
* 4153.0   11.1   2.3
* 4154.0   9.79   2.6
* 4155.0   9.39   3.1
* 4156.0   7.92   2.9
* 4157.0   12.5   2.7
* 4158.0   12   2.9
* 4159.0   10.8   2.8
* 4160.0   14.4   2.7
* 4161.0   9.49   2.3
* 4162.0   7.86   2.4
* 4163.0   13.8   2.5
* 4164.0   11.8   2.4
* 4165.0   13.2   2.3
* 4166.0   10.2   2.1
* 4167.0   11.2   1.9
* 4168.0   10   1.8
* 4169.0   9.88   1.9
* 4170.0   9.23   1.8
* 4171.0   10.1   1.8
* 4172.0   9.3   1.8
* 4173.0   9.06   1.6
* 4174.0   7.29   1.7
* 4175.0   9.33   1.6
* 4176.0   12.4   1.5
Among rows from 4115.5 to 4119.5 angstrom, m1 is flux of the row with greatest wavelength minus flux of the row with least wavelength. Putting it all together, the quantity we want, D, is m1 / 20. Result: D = -0.07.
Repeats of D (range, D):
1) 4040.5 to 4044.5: -0.16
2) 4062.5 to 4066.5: 0.04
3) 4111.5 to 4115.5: -0.02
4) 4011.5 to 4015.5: -0.13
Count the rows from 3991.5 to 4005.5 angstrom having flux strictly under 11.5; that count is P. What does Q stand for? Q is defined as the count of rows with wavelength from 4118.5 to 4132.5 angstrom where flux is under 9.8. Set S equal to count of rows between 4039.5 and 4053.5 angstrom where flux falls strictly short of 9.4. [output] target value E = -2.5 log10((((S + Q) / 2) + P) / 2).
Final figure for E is -2.11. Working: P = 11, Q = 5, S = 1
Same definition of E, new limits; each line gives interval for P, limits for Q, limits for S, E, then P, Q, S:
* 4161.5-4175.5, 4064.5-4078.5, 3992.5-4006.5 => -2.11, 11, 3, 3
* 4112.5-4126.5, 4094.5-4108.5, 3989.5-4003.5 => -2.44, 12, 12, 2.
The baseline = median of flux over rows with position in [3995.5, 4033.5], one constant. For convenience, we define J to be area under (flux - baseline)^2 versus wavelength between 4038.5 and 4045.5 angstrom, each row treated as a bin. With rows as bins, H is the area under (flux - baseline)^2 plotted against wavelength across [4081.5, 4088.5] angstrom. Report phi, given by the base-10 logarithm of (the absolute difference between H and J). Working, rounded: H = 23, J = 22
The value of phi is 0.1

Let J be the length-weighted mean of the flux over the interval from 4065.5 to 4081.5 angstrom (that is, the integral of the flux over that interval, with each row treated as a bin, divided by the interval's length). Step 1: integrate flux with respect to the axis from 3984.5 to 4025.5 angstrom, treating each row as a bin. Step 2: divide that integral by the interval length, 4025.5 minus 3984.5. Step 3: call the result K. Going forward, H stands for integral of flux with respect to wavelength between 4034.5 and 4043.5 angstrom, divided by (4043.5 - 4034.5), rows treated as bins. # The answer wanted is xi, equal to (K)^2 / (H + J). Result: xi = 5.4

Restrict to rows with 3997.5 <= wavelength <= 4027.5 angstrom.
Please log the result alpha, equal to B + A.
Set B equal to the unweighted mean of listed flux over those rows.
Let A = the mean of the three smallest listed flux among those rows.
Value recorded 20.0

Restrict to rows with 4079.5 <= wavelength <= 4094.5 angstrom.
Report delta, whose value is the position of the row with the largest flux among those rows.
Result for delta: 4084.0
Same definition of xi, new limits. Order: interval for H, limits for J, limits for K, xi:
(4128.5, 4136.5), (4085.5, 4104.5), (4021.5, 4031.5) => 6.7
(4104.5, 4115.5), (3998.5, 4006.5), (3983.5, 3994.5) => 6.0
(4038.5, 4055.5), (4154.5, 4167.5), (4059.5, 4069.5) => 5.0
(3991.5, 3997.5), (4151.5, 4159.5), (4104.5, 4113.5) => 3.5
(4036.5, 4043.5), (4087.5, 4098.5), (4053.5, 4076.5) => 5.5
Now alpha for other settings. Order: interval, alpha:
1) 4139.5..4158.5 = 18.5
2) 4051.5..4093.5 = 18.6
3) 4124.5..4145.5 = 19.3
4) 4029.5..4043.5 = 20.2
